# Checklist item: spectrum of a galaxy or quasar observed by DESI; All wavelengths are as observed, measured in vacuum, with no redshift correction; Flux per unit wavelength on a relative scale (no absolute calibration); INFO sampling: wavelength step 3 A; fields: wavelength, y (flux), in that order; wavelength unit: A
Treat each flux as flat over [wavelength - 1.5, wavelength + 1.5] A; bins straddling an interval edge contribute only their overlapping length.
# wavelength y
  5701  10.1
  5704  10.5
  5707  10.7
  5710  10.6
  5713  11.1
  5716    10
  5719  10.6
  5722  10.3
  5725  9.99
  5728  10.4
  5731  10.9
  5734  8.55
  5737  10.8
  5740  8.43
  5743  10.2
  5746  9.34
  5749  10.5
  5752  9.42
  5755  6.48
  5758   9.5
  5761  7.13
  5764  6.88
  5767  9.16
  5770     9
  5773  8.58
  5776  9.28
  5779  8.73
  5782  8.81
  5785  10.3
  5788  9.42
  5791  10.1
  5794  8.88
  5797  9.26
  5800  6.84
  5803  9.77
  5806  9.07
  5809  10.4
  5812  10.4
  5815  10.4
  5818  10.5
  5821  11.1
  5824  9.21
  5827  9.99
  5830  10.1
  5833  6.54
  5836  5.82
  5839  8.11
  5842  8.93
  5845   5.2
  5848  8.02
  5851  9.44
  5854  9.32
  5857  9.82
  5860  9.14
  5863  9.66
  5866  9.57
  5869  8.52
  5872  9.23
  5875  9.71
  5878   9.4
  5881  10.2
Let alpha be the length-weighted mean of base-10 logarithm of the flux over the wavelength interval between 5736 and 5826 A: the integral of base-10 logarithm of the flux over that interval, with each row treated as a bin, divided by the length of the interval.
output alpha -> 0.96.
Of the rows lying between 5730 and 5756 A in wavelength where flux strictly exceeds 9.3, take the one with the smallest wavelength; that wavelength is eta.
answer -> 5731 A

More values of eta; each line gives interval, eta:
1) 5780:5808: 5785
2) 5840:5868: 5851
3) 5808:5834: 5809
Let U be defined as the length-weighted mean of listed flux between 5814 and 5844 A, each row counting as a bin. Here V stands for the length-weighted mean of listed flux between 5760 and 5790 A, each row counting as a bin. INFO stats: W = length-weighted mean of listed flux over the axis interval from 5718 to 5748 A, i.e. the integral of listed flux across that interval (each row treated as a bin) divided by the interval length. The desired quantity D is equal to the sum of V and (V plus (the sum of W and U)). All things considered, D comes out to 36.5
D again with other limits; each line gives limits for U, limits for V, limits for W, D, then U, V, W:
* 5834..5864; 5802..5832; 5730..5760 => 37.7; 8.29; 10.0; 9.3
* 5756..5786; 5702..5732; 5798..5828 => 39.4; 8.67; 10.5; 9.8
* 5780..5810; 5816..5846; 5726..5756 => 36.1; 9.26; 8.6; 9.6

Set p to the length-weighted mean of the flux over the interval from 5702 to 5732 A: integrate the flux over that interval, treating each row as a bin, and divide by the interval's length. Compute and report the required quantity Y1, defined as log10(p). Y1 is 1.02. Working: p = 10.5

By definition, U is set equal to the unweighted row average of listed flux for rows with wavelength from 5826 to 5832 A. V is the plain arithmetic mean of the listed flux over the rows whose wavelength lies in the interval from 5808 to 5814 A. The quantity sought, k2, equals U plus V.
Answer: 20.4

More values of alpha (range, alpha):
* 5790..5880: 0.95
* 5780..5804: 0.96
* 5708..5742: 1.01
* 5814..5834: 0.98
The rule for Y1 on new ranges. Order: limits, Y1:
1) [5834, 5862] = 0.91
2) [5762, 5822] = 0.97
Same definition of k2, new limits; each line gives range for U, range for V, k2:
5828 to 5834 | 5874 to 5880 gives 17.9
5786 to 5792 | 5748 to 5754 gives 19.7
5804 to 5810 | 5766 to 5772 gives 18.8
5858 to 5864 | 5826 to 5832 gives 19.4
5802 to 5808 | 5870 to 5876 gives 18.9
